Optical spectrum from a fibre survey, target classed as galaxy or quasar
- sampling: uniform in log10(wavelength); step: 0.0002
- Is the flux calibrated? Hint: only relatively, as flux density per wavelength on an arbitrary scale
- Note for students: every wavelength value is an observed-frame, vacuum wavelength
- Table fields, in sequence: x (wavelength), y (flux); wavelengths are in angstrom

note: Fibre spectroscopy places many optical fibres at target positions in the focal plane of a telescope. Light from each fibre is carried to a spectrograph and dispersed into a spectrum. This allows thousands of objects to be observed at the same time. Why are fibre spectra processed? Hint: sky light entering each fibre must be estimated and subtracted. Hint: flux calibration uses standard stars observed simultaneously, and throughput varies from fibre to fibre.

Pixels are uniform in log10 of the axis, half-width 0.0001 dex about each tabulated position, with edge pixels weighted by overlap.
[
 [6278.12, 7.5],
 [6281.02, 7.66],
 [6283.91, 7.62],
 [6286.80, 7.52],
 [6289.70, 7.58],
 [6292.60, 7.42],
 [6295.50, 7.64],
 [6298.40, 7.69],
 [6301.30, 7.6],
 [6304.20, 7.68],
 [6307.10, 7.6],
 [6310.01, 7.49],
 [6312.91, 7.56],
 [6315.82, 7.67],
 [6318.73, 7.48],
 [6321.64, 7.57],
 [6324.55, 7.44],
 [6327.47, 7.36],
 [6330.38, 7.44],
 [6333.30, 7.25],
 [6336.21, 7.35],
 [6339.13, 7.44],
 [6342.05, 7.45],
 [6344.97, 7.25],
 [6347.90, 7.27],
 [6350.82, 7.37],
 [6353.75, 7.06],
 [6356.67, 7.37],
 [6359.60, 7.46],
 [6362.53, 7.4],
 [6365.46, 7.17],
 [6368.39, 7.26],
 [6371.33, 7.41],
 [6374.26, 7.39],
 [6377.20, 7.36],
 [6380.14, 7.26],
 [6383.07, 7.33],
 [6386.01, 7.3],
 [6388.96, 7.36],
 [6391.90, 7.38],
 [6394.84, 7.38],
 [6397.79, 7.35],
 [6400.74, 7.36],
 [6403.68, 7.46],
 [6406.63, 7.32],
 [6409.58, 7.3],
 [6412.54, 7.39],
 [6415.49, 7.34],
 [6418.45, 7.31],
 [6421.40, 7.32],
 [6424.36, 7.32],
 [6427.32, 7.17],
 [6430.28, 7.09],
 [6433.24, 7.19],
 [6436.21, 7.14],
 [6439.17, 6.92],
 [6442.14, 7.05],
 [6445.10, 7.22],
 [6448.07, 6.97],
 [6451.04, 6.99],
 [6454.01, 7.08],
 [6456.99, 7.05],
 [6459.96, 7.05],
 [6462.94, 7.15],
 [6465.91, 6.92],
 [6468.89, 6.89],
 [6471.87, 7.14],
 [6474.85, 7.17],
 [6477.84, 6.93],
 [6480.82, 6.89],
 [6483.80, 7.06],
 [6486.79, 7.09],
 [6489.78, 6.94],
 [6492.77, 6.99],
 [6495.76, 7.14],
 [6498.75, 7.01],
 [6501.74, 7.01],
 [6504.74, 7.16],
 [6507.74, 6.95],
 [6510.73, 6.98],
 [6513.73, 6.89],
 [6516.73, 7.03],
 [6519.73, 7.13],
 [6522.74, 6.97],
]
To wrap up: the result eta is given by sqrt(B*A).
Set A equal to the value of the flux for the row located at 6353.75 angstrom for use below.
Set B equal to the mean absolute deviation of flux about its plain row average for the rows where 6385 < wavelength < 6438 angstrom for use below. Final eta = 0.71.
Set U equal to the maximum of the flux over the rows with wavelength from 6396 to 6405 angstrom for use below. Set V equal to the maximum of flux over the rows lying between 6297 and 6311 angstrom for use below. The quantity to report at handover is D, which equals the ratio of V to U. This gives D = 1.03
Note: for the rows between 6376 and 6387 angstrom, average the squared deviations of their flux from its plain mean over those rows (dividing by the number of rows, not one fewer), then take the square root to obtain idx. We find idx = 0.037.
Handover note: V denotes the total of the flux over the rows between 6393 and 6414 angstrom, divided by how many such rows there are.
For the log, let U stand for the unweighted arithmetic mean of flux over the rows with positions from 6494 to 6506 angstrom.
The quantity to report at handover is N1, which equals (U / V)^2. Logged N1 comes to 0.924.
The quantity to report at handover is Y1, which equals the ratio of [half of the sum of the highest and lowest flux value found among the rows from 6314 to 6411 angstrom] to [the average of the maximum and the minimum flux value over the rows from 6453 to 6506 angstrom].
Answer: 1.05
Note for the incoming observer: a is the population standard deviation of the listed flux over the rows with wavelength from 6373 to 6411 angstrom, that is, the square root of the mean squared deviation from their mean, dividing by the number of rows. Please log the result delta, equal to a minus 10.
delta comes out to -9.952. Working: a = 0.048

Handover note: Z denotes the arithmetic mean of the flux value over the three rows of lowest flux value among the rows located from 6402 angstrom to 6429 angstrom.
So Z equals 7.26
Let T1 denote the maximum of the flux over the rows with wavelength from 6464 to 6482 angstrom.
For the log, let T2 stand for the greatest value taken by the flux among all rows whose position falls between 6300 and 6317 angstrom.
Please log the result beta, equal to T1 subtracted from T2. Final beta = 0.5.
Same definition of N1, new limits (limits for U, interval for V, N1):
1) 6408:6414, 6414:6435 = 1.027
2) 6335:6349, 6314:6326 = 0.951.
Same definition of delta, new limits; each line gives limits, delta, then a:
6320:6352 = -9.905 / 0.095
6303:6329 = -9.900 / 0.100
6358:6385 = -9.913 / 0.087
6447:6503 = -9.913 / 0.087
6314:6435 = -9.886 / 0.114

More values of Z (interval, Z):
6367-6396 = 7.27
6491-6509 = 6.98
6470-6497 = 6.92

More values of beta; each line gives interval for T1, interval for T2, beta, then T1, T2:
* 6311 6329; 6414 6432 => -0.3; 7.67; 7.34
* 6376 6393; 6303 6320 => 0.3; 7.38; 7.68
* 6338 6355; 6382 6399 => -0.1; 7.45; 7.38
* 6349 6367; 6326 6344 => 0.0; 7.46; 7.45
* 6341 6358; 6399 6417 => 0.0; 7.45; 7.46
